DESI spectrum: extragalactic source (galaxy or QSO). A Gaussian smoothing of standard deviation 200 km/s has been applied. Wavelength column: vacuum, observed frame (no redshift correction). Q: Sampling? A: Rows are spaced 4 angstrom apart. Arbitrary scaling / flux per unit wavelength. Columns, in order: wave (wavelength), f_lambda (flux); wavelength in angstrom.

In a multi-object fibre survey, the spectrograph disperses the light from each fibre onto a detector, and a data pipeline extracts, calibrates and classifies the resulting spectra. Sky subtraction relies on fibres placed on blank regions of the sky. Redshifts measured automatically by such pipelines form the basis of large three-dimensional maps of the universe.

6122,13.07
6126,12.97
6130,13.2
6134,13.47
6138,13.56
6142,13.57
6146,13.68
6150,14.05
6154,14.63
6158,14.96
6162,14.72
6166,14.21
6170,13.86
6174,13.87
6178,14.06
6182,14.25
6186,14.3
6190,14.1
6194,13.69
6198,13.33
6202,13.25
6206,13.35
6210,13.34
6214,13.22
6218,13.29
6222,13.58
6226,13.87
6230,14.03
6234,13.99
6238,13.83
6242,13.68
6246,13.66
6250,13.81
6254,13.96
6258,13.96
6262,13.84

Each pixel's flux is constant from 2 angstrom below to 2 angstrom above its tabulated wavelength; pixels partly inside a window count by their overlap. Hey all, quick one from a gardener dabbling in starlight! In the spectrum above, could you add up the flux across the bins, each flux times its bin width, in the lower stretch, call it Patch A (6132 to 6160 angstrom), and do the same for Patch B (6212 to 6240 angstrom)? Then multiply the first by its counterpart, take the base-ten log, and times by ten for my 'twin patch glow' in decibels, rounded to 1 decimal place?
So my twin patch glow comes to 51.8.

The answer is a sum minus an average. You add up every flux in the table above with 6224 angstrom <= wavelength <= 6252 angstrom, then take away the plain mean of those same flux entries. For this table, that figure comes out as 83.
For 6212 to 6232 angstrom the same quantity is 54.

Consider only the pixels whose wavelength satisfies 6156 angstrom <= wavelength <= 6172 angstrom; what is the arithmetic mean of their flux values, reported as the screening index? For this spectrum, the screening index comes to 14.4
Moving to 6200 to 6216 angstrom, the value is 13.3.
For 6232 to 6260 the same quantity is 13.8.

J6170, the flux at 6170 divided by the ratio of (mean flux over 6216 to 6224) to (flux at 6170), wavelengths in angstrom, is 14.3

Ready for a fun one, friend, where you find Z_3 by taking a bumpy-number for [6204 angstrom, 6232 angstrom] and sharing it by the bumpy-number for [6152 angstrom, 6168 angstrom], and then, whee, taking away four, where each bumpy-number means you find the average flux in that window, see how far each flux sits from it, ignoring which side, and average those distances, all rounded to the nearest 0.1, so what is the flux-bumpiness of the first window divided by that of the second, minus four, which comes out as -2.8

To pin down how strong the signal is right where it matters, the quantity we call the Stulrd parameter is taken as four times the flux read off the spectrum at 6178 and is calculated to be 56.2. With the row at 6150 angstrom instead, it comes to 56.2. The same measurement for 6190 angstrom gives 56.4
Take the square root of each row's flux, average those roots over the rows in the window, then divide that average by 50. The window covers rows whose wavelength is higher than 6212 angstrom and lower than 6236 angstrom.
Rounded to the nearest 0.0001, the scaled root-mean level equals 0.0739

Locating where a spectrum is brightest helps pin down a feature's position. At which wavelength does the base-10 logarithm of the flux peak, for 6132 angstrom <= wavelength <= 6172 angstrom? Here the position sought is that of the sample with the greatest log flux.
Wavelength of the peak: 6158 angstrom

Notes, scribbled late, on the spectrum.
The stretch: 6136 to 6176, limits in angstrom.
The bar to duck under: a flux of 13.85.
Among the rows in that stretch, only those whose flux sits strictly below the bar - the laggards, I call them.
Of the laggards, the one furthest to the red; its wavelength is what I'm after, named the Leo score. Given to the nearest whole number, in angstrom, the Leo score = 6146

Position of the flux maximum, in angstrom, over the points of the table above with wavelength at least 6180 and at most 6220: 6186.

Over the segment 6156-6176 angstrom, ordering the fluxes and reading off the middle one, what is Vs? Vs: 14.2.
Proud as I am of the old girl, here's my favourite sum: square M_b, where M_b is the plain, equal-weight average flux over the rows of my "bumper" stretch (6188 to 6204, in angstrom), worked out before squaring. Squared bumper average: 185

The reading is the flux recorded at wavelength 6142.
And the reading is 13.57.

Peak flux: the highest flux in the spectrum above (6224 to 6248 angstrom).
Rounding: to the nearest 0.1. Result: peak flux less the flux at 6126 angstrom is 1.1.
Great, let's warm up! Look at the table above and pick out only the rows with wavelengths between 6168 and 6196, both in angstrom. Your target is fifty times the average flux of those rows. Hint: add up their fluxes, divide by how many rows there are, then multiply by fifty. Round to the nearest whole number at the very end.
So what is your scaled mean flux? 701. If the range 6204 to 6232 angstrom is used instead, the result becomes 676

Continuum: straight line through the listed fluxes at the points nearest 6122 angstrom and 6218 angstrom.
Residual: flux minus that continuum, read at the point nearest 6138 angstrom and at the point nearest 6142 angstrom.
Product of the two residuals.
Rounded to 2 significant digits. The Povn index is 0.21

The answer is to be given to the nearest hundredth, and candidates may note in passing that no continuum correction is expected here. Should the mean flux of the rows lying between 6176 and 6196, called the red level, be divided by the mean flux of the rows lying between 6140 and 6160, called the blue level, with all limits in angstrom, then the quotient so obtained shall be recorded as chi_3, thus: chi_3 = 0.99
